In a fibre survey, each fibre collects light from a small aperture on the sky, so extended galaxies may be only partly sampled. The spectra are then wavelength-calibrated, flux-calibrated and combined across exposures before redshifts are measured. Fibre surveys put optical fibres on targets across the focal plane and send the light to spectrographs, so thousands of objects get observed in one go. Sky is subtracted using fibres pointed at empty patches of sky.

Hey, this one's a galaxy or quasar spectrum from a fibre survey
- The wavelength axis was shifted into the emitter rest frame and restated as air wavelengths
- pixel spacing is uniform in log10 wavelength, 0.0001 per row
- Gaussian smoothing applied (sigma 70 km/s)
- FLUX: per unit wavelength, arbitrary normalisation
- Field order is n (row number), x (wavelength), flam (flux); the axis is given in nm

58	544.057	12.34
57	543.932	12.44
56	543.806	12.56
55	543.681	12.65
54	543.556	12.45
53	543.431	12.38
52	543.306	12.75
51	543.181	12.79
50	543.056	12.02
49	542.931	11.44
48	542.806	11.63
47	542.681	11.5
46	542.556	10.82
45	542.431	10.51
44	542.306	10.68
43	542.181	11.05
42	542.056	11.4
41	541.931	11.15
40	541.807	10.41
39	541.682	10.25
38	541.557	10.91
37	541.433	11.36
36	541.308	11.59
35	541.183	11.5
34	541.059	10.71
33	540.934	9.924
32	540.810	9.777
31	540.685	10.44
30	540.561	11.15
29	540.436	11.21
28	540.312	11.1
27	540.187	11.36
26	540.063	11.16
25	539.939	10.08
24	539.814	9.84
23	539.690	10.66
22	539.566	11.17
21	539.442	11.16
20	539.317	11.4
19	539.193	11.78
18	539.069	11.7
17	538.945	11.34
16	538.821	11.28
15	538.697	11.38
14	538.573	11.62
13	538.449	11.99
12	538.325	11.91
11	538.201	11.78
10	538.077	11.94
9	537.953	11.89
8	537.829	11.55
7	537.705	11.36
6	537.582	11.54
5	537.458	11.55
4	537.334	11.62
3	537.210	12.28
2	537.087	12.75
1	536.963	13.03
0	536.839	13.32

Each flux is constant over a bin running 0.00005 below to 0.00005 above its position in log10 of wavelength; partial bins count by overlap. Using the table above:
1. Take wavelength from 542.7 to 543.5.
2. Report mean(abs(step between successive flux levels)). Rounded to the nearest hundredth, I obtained 0.39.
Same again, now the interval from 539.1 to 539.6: 0.21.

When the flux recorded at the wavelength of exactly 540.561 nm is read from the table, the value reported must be 11.15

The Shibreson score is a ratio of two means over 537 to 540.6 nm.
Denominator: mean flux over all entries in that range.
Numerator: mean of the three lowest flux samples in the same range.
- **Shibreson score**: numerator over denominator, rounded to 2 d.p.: 0.89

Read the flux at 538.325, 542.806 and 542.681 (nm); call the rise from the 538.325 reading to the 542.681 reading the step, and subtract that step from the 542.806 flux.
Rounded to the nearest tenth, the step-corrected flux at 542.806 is 12.0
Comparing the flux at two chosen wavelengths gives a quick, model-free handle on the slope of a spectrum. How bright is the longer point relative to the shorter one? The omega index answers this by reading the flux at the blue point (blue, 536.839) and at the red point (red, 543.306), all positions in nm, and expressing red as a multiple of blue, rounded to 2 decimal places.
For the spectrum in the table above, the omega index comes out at 0.96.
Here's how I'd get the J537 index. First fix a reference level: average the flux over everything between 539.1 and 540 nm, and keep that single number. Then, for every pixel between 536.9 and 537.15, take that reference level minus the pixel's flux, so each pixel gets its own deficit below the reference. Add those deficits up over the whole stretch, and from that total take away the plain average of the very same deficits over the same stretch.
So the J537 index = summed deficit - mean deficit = -2.0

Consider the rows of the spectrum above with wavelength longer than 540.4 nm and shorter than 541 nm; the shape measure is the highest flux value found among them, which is 11.21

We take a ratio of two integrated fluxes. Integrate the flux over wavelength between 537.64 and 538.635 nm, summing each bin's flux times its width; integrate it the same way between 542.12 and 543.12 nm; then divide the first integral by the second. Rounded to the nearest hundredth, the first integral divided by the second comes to 1.04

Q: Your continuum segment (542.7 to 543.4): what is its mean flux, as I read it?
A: 12.1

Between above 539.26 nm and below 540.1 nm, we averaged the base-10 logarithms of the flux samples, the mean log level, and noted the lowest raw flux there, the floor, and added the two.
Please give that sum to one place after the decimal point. 10.9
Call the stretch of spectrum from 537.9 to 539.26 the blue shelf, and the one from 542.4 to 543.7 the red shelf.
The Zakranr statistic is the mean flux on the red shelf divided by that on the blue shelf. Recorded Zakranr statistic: 1.02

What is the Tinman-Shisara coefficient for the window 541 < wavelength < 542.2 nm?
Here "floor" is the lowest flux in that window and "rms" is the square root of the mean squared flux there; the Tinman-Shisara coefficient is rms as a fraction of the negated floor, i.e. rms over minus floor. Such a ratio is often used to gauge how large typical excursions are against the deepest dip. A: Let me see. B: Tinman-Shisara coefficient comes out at -1.08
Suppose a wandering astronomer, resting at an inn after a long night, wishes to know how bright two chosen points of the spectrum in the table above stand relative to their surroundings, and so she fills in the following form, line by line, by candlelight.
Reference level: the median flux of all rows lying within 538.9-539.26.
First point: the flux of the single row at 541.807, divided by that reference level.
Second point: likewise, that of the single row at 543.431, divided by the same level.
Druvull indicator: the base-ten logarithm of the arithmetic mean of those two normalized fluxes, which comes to -0.011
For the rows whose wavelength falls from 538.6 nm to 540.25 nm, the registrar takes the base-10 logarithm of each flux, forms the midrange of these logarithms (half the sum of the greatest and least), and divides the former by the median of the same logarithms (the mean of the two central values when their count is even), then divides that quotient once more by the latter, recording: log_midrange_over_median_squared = 0.932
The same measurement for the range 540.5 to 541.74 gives 0.961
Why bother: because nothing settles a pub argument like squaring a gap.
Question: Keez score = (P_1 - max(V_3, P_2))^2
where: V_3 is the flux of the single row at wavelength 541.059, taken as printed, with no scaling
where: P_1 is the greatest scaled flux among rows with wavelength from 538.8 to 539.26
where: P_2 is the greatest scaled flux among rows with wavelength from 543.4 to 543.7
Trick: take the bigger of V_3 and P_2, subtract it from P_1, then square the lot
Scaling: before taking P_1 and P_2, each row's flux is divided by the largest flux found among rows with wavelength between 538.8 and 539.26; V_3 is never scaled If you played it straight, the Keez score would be 94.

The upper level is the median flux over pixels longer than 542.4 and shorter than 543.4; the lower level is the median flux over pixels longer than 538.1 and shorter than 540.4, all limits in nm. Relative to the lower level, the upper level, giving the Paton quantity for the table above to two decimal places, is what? 1.02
